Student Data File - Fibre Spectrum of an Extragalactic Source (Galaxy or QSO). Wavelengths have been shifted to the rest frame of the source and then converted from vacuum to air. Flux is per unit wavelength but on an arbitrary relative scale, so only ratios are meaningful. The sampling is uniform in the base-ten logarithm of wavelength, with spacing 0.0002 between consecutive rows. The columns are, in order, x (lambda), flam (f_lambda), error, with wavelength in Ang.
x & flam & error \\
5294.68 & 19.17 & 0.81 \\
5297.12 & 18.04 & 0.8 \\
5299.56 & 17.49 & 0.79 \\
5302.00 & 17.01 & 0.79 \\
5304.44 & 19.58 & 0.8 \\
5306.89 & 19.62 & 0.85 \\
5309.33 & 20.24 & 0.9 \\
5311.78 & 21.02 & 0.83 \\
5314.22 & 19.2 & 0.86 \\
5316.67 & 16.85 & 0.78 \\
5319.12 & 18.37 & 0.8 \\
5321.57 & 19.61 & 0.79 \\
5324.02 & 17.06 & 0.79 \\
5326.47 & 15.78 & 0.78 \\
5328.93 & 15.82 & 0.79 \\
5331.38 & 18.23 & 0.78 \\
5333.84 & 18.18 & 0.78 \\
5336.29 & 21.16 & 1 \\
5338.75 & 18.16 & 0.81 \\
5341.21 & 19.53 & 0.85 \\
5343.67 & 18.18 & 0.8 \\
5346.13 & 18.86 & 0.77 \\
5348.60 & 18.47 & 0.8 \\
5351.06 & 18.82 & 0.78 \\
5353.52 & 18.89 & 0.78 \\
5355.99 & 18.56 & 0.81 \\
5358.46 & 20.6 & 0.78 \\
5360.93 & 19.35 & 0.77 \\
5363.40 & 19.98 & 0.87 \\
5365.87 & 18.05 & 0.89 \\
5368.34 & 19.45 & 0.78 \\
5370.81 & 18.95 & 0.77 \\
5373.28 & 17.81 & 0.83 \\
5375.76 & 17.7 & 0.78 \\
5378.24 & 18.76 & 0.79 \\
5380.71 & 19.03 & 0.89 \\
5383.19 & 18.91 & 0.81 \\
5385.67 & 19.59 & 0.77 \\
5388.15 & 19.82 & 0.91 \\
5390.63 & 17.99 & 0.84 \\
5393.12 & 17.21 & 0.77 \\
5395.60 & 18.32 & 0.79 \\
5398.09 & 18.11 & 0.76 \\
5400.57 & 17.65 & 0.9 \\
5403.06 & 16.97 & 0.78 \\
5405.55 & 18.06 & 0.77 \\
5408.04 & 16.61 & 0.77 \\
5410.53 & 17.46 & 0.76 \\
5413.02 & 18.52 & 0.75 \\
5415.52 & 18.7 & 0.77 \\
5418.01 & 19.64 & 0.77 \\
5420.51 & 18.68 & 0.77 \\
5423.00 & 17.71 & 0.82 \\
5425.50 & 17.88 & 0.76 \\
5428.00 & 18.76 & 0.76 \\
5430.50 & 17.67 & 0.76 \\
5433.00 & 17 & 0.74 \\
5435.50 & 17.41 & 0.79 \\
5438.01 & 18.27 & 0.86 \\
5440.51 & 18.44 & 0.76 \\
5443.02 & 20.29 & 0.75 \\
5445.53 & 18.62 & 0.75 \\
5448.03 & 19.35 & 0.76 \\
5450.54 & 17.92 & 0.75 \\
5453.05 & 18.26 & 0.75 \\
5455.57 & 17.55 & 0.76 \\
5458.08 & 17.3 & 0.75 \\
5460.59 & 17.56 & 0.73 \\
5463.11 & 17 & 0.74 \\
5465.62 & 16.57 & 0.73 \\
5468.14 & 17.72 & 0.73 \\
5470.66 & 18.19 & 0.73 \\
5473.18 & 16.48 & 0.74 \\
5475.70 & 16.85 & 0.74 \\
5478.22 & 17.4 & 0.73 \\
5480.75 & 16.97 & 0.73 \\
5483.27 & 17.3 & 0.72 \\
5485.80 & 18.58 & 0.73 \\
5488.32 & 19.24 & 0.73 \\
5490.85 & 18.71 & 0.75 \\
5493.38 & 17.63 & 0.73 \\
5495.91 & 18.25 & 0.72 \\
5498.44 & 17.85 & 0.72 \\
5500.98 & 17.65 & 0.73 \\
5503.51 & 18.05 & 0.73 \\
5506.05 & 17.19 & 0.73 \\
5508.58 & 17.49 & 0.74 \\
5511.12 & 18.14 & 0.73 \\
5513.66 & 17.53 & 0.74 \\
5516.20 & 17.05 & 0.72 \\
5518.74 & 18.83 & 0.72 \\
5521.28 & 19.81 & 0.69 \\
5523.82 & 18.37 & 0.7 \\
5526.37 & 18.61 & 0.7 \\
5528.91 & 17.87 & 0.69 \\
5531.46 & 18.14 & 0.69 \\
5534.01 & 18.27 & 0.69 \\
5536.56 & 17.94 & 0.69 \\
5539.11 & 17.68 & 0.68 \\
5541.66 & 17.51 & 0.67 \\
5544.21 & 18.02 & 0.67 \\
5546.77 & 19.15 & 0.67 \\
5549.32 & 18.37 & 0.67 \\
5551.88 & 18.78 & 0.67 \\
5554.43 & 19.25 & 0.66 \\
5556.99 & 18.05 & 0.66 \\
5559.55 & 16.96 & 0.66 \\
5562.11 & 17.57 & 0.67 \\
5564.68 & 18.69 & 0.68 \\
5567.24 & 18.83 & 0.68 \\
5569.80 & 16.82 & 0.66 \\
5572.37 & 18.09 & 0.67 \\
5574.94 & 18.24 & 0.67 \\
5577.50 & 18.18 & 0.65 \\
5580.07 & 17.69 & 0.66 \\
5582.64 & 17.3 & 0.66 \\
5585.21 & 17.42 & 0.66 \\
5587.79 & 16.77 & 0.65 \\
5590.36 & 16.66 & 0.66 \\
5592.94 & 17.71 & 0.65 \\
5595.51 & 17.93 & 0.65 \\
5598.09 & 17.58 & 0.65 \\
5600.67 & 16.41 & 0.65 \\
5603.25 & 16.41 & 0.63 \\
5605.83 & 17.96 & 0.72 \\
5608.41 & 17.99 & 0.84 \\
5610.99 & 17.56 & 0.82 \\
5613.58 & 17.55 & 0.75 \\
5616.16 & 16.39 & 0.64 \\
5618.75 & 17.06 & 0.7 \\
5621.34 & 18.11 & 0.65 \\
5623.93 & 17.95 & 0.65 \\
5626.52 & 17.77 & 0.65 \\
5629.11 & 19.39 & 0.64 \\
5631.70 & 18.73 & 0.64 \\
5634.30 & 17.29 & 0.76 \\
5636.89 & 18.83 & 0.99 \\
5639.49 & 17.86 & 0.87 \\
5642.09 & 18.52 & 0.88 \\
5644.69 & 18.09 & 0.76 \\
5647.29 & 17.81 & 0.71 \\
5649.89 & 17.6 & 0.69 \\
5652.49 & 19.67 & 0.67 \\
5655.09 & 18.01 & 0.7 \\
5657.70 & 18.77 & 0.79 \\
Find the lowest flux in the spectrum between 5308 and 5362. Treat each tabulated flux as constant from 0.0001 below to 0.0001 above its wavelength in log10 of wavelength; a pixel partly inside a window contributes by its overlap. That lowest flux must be 15.78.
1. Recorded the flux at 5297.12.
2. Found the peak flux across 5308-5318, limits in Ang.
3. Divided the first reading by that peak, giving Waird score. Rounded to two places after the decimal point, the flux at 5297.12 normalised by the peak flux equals 0.86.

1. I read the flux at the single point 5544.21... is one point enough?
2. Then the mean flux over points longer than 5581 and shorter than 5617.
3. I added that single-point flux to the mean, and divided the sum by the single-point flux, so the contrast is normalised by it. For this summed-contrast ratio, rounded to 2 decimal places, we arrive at 1.96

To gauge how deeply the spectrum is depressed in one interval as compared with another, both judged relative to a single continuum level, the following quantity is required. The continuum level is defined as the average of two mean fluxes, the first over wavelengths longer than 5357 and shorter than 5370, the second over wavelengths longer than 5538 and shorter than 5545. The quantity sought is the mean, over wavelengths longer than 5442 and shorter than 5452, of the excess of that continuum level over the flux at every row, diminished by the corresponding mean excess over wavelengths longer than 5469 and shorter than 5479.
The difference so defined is -1.8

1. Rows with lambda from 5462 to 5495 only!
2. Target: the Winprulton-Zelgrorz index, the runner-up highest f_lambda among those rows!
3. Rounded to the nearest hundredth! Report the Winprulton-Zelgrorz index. 18.71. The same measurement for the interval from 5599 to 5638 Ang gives 18.83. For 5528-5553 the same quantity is 18.78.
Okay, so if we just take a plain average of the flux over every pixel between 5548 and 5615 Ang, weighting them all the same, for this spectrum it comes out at 17.7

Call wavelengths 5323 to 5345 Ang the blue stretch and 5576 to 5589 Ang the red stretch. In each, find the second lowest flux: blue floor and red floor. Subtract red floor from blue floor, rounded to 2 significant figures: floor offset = -1.5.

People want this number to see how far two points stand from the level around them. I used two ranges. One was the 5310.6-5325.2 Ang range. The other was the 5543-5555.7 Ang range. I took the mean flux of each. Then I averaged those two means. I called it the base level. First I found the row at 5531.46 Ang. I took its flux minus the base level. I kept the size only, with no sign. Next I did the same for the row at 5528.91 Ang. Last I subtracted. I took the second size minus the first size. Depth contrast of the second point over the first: 0.3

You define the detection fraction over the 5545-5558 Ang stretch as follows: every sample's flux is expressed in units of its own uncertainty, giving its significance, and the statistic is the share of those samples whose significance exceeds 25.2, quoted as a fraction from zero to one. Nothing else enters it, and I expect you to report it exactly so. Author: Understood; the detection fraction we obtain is 1.00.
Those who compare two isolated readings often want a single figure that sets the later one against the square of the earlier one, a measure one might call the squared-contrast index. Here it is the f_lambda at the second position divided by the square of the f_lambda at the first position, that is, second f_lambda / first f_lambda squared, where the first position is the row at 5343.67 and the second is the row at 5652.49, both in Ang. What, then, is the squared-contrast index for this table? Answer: 0.0595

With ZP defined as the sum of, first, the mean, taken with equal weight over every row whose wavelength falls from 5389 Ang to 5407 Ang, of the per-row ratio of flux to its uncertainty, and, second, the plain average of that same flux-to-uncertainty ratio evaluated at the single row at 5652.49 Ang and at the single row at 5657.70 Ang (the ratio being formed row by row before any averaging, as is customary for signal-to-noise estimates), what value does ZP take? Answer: 48.8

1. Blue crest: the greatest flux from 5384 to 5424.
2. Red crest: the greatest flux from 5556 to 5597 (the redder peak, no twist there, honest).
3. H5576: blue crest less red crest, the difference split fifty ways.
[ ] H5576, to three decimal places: 0.020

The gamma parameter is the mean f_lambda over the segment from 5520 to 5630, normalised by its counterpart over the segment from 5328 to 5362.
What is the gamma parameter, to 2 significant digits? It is 0.95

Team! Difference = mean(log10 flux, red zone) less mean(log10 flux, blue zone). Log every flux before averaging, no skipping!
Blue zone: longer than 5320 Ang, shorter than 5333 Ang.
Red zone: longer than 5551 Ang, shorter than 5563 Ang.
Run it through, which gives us 0.02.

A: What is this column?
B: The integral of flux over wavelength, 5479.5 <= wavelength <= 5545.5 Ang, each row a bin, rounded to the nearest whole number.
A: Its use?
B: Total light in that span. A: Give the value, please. 1190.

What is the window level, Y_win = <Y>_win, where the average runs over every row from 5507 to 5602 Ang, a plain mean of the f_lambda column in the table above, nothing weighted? 17.9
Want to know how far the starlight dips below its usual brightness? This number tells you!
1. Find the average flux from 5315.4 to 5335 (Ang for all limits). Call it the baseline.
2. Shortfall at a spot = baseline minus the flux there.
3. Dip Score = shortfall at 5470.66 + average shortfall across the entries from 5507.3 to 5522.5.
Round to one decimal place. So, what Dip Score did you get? -1.4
